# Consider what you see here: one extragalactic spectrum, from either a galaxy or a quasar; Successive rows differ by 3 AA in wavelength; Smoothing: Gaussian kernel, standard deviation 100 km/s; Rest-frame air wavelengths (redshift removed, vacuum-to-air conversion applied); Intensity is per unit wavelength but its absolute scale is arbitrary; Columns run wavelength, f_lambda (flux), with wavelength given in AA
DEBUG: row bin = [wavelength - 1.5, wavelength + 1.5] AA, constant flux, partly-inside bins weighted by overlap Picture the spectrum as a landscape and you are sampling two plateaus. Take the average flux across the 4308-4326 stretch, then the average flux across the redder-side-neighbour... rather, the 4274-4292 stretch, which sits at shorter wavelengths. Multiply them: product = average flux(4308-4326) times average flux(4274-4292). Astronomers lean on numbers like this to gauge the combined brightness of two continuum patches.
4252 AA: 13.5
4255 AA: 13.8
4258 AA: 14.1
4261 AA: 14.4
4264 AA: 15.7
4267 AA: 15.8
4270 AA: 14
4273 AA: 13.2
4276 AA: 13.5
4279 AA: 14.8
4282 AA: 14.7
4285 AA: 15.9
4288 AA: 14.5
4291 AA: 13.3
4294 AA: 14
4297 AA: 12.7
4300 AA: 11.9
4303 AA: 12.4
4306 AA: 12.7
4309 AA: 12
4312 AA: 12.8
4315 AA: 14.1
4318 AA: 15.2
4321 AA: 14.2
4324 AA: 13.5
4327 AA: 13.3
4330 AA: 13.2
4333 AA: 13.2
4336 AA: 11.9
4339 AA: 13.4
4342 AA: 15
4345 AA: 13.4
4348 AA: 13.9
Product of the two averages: 197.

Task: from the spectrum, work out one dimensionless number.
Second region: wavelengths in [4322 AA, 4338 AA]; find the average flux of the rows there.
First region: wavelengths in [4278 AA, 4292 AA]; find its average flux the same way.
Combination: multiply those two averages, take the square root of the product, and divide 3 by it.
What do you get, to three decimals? 0.217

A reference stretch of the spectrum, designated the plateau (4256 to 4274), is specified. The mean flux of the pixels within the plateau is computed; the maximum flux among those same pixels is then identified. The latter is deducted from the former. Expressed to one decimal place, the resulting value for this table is -1.3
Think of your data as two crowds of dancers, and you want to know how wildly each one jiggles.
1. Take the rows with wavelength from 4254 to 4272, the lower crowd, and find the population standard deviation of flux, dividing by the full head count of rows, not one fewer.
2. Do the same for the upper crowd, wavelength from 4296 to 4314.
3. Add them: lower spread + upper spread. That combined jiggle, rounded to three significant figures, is 1.16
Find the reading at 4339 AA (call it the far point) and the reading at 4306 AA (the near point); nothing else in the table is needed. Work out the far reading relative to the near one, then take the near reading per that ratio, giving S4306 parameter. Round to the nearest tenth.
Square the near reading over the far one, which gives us 12.0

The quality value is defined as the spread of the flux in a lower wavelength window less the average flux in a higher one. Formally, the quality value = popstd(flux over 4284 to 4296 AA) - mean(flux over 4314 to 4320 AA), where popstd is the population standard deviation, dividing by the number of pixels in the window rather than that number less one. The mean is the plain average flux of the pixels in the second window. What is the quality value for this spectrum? -13.7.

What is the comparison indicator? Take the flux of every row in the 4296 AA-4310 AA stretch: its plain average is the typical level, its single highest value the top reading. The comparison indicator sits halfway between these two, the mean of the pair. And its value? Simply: 12.5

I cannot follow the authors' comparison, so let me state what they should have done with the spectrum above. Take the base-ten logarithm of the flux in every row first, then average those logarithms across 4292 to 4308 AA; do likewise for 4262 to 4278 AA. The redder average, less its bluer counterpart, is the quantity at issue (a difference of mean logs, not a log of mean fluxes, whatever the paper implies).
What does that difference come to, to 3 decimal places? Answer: -0.054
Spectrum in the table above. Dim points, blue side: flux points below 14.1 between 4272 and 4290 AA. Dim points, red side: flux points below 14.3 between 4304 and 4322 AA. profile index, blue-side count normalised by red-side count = 0.40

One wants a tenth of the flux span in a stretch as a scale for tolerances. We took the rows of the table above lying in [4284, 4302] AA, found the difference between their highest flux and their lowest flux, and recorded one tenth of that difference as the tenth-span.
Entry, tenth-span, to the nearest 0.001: 0.400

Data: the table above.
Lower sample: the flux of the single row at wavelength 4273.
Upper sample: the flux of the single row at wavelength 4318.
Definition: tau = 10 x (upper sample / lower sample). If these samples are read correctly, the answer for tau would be 11.5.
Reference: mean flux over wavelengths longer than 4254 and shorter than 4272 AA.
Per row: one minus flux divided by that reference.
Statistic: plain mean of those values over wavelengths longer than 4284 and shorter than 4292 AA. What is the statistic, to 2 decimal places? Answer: 0.00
